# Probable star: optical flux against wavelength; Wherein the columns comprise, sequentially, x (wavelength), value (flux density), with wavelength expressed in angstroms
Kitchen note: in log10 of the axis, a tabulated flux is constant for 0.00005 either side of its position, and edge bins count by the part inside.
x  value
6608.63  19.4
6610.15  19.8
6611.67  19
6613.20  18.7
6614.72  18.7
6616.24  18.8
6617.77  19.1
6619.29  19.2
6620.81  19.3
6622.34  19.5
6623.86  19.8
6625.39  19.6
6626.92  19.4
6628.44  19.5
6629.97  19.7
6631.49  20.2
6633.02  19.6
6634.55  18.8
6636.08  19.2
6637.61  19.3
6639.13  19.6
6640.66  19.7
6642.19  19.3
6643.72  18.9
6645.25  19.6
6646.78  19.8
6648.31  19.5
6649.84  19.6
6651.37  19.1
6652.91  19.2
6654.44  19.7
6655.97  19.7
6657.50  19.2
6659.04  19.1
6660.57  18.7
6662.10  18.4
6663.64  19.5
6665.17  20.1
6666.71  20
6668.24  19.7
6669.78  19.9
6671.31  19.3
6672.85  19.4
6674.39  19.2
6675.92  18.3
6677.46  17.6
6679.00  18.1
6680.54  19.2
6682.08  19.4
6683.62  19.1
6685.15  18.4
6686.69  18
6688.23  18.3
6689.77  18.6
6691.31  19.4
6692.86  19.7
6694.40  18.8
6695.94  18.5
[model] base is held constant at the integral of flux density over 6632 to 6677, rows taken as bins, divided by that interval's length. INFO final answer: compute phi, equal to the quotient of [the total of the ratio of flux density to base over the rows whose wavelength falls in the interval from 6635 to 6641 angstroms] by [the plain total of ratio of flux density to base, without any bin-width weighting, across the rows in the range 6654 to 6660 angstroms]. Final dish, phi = 1.001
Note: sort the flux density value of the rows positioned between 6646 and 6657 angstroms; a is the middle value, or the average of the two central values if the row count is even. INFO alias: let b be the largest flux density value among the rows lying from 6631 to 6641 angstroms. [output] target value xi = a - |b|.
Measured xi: -0.6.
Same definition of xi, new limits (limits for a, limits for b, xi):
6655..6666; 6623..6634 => -1.0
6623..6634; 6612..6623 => 0.1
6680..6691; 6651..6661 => -1.1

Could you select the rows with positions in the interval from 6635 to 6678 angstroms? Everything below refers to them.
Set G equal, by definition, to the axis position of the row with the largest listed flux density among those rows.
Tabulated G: 6665.17 angstroms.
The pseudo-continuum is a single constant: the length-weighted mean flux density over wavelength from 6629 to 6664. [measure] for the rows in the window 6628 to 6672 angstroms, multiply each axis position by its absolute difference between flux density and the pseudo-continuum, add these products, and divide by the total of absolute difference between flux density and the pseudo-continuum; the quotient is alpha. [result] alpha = 6651.5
